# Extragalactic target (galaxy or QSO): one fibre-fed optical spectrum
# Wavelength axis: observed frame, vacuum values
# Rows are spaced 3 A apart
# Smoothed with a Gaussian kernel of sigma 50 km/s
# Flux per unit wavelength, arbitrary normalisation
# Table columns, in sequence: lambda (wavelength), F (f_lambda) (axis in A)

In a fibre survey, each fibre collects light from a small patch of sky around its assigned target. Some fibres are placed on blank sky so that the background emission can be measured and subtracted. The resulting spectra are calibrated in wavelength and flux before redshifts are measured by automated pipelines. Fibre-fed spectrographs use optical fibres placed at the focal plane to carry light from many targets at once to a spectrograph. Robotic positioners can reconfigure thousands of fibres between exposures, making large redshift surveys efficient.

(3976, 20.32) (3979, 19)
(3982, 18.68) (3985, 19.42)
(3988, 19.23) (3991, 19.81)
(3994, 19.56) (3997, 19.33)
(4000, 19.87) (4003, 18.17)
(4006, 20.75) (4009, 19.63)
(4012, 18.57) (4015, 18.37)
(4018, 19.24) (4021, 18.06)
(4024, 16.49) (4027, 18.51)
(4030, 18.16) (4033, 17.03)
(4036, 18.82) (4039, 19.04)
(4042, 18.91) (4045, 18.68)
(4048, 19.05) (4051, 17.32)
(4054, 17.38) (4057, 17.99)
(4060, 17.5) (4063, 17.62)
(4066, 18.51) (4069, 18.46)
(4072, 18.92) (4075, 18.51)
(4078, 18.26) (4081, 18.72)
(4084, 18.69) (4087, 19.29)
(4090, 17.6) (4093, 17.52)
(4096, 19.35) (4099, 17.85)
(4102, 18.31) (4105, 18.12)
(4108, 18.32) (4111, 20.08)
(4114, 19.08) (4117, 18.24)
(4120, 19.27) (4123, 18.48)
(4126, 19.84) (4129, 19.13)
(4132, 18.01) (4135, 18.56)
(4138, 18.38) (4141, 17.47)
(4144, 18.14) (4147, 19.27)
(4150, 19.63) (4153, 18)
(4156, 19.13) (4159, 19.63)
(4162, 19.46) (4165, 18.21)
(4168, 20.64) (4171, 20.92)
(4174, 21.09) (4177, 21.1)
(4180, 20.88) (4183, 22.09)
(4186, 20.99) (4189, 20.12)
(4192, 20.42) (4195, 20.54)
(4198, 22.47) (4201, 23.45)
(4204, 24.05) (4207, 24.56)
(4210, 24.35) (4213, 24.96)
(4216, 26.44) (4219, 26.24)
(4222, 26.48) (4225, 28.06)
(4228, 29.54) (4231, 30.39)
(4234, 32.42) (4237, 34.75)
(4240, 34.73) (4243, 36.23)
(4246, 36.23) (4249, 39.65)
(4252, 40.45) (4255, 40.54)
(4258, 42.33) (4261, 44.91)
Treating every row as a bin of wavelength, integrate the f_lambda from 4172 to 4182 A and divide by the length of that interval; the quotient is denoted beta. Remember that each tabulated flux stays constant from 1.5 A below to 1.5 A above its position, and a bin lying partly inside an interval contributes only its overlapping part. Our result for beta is 21.1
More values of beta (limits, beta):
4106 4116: 19.1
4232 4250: 35.4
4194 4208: 23.0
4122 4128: 19.2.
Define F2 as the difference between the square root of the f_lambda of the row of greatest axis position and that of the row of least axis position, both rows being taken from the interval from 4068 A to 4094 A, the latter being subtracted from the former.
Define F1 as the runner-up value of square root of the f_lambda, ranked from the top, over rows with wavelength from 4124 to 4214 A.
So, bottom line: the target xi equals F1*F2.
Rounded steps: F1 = 5.0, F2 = -0.111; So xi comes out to -0.5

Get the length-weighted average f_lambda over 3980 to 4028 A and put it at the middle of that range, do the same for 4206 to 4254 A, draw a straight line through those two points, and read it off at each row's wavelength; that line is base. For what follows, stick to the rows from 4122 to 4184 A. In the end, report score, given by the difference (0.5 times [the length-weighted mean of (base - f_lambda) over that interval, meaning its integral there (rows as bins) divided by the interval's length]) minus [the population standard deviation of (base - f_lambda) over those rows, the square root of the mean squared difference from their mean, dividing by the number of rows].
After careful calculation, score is 2.9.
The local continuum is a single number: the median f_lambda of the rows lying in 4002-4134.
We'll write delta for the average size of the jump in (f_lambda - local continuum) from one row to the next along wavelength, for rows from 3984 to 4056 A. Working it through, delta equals 0.87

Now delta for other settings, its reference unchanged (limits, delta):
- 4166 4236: 0.77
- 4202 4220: 0.60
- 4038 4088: 0.43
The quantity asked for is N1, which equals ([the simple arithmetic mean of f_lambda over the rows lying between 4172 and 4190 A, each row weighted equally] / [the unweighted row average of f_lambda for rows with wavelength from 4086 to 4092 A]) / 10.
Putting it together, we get 0.114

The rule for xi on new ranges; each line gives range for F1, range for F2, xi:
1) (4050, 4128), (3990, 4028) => -0.7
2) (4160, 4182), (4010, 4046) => 0.1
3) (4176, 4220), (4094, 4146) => -0.7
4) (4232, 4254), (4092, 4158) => 1.2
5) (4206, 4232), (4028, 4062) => -0.4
